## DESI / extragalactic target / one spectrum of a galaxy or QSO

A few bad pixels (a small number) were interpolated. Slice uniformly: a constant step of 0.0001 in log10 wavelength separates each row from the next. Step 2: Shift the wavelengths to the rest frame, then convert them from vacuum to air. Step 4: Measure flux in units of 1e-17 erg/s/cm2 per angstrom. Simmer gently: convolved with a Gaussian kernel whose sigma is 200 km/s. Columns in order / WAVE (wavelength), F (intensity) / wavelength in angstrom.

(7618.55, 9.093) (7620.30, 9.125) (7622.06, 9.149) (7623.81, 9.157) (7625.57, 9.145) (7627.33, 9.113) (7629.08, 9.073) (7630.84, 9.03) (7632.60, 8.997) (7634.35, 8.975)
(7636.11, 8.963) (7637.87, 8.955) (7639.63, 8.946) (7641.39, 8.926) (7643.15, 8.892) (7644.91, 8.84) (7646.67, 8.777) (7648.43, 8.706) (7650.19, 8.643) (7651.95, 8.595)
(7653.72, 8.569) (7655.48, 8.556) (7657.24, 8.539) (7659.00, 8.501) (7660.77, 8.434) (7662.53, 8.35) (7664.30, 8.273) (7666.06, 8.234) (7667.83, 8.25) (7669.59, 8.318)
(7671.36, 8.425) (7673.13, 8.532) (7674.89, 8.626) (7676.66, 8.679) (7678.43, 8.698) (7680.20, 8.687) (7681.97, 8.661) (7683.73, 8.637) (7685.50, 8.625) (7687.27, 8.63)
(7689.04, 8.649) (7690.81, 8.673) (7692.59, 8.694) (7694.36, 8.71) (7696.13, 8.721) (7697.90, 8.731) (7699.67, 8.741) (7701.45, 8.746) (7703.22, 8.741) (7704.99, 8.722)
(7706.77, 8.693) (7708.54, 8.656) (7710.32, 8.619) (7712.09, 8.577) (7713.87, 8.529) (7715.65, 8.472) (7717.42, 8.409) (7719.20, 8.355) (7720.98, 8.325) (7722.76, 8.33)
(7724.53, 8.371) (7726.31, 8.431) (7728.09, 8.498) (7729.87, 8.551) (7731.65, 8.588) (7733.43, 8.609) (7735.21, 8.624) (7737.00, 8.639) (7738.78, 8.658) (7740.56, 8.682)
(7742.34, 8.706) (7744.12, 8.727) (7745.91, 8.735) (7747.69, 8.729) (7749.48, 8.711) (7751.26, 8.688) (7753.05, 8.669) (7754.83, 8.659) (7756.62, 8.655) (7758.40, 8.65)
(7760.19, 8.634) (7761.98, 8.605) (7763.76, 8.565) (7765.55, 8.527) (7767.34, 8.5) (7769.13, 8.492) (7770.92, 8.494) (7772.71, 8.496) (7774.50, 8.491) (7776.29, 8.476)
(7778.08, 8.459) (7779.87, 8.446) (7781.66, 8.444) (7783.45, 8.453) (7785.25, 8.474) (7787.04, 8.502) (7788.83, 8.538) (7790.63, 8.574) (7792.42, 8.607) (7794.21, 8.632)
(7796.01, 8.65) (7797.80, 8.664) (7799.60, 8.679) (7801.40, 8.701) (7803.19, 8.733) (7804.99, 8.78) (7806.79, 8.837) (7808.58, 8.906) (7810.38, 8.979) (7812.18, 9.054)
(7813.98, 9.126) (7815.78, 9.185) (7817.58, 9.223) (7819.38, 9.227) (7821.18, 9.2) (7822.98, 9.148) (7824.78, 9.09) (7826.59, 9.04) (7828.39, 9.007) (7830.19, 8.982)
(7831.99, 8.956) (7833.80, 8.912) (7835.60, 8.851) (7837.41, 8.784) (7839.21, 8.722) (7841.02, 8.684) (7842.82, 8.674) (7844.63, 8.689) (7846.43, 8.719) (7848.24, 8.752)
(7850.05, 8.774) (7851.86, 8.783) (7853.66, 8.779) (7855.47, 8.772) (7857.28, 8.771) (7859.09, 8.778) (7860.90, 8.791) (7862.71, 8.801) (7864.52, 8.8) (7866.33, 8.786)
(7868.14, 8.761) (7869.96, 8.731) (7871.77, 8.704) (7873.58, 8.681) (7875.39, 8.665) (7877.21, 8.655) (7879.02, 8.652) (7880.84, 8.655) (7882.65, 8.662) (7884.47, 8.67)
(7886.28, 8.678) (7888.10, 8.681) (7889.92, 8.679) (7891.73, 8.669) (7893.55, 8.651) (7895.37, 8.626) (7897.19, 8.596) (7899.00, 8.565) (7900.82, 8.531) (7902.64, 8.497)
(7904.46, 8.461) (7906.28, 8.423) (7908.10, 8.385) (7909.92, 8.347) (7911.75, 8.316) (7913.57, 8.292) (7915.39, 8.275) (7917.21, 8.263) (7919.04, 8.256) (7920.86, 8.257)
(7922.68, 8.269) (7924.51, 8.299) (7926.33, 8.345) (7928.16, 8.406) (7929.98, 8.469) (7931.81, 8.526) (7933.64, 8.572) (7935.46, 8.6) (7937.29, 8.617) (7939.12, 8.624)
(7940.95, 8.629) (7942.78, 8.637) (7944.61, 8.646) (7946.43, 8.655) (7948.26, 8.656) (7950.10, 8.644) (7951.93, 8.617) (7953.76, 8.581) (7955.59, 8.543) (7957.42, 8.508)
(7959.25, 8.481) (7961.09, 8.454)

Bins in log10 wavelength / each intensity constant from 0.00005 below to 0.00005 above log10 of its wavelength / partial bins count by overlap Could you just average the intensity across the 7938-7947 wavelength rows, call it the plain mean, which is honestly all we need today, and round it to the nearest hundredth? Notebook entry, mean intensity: 8.64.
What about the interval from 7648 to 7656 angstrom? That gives 8.61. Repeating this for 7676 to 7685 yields 8.67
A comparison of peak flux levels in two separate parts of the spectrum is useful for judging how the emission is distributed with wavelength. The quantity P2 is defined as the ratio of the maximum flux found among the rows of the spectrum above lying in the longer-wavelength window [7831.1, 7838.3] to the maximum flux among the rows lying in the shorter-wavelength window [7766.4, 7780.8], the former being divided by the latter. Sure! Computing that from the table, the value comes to 1.05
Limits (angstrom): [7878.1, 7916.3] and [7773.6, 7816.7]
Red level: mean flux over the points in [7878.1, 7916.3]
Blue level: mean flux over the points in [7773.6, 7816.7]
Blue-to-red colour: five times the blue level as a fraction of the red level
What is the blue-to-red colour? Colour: 5.08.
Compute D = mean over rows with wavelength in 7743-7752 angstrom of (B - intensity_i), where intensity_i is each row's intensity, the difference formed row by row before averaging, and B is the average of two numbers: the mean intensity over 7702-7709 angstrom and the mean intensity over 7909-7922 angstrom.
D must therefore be -0.22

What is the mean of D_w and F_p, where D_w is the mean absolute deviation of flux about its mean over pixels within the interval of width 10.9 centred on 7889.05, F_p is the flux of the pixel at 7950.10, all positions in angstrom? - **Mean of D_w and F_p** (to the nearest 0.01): 4.33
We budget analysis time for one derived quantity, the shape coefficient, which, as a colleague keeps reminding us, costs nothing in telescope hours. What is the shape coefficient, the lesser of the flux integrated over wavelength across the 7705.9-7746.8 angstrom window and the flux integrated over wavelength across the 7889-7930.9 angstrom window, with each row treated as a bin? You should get 350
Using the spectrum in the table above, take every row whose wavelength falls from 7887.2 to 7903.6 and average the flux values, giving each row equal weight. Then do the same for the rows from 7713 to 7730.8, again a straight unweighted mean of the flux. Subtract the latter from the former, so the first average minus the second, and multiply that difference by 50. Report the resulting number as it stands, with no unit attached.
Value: 9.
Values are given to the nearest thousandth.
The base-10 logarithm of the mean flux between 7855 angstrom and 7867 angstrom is 0.944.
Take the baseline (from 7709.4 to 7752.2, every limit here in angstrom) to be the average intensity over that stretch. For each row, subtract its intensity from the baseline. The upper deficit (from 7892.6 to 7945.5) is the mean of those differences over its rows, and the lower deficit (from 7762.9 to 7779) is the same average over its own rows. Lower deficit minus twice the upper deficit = -0.1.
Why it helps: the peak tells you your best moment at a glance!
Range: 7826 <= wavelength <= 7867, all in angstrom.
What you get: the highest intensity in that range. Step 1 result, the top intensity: 9.04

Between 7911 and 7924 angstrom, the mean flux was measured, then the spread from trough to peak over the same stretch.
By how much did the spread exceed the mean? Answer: -8.22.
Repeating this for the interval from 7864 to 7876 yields -8.60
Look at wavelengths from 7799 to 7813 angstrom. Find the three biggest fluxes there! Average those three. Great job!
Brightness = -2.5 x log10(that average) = -2.38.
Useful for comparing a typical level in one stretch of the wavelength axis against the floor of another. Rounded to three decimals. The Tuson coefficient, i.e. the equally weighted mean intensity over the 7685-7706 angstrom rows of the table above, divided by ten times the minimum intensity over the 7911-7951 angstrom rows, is 0.105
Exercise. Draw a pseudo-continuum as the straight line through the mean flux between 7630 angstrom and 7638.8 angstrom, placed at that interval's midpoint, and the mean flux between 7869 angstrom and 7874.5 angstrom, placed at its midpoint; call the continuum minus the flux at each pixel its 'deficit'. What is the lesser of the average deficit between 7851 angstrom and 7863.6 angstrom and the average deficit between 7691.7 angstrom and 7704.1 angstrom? -0.1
